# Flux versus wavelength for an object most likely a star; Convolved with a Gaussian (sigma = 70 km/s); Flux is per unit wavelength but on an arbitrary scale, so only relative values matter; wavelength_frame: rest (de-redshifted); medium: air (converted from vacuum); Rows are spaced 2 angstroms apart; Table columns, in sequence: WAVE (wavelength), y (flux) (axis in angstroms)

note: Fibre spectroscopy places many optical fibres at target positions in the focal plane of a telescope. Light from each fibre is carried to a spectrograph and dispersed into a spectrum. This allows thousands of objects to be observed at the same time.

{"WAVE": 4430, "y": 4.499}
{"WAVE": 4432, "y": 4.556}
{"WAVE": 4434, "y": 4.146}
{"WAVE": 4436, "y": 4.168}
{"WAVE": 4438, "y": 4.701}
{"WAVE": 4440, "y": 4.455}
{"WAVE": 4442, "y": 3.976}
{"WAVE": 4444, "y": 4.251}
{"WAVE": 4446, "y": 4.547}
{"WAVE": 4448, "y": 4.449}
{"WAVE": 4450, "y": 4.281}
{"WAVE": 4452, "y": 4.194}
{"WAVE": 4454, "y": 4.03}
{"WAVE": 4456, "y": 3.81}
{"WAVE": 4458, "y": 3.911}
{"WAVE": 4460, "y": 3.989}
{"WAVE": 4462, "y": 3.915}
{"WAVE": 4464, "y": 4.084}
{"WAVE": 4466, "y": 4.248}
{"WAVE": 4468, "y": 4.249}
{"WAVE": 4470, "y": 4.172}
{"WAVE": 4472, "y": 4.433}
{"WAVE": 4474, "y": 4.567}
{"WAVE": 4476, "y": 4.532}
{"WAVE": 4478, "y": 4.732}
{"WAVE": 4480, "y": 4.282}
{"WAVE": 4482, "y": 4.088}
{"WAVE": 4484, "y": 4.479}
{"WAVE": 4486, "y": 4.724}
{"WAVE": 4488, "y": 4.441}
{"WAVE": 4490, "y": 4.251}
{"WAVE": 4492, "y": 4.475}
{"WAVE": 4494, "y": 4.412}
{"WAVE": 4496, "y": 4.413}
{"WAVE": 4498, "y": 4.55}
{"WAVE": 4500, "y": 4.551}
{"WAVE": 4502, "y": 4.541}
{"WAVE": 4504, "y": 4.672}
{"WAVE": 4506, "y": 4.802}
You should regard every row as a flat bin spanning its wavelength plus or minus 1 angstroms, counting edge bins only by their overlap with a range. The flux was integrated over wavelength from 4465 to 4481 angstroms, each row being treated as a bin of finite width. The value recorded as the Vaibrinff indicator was 70.4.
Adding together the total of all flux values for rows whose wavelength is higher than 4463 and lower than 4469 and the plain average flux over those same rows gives 16.8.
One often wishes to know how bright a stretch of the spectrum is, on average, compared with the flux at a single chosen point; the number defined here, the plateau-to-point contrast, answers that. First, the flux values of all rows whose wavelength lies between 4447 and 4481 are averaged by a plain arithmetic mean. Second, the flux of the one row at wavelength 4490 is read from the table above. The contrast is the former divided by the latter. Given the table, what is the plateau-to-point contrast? 0.995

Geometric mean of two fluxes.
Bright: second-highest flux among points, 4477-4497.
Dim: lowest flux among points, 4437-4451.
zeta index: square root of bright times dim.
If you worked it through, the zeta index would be 4.33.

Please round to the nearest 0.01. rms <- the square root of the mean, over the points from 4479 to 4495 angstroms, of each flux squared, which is 4.40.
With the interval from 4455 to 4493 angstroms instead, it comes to 4.29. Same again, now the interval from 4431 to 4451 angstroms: 4.36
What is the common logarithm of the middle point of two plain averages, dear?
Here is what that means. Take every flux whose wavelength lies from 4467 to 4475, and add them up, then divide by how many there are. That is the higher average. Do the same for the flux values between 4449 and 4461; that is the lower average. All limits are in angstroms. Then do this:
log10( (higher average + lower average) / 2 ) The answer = 0.623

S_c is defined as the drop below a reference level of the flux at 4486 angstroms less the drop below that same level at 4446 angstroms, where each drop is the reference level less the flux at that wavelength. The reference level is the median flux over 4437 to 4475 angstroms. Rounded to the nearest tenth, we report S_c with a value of -0.2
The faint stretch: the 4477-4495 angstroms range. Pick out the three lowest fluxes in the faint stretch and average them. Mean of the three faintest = 4.21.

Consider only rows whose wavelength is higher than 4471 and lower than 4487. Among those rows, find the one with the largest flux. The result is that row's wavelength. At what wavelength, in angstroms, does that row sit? 4478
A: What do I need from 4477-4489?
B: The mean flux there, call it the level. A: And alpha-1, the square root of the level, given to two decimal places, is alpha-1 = 2.11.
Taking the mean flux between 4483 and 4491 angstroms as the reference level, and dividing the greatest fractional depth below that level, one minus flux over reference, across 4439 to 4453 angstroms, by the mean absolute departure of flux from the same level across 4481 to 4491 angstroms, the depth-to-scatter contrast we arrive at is 0.62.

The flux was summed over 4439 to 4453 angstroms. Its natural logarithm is 3.41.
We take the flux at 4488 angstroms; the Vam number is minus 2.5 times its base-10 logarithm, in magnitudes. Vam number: -1.62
